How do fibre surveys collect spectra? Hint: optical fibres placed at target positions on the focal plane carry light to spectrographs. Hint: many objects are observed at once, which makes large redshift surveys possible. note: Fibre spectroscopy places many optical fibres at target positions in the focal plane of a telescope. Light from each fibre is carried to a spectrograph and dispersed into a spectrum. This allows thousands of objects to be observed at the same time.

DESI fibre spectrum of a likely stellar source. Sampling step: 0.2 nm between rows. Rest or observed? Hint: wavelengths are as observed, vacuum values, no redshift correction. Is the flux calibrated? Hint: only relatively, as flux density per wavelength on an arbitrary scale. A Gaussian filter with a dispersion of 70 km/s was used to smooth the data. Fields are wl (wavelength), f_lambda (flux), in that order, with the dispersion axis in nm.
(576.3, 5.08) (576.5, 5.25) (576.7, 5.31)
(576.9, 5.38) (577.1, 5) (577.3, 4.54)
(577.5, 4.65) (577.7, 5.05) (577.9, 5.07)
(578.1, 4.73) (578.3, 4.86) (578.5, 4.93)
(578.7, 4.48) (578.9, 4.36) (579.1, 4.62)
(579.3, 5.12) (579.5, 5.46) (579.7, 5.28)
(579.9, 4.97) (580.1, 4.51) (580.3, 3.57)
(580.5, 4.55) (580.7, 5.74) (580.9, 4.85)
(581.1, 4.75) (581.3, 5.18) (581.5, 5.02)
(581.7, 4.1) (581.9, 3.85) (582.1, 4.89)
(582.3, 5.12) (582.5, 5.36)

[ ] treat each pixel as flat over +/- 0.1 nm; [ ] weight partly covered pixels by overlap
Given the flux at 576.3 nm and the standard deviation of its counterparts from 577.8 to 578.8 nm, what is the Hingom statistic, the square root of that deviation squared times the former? 0.5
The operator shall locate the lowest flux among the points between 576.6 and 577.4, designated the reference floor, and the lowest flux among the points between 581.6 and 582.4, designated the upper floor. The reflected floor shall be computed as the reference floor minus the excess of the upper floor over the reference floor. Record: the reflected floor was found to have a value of 5.23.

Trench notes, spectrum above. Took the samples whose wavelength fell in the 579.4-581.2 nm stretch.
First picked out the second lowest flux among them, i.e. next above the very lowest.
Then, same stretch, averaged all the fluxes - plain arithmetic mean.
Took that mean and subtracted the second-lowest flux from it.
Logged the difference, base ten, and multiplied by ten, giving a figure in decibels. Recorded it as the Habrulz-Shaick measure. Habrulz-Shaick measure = -4.64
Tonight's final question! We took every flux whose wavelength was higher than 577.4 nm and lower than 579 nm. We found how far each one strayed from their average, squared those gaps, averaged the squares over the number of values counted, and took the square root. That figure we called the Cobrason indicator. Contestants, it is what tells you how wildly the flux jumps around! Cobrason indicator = 0.24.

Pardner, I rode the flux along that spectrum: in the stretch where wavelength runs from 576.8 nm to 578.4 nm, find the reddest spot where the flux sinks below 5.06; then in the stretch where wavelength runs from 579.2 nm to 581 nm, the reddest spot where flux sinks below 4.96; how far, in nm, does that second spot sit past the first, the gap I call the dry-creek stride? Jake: 2.60 nm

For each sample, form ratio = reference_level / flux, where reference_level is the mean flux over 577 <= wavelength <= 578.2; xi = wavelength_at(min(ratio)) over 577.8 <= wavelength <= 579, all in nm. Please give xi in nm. 577.9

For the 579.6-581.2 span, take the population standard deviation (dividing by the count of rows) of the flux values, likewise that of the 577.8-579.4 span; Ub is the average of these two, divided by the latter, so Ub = 1.66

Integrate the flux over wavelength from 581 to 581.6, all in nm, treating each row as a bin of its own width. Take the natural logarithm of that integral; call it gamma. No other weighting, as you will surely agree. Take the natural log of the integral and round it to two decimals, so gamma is 1.10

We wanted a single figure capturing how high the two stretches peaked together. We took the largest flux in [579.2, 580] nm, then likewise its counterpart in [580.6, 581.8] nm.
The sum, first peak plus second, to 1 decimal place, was 11.2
